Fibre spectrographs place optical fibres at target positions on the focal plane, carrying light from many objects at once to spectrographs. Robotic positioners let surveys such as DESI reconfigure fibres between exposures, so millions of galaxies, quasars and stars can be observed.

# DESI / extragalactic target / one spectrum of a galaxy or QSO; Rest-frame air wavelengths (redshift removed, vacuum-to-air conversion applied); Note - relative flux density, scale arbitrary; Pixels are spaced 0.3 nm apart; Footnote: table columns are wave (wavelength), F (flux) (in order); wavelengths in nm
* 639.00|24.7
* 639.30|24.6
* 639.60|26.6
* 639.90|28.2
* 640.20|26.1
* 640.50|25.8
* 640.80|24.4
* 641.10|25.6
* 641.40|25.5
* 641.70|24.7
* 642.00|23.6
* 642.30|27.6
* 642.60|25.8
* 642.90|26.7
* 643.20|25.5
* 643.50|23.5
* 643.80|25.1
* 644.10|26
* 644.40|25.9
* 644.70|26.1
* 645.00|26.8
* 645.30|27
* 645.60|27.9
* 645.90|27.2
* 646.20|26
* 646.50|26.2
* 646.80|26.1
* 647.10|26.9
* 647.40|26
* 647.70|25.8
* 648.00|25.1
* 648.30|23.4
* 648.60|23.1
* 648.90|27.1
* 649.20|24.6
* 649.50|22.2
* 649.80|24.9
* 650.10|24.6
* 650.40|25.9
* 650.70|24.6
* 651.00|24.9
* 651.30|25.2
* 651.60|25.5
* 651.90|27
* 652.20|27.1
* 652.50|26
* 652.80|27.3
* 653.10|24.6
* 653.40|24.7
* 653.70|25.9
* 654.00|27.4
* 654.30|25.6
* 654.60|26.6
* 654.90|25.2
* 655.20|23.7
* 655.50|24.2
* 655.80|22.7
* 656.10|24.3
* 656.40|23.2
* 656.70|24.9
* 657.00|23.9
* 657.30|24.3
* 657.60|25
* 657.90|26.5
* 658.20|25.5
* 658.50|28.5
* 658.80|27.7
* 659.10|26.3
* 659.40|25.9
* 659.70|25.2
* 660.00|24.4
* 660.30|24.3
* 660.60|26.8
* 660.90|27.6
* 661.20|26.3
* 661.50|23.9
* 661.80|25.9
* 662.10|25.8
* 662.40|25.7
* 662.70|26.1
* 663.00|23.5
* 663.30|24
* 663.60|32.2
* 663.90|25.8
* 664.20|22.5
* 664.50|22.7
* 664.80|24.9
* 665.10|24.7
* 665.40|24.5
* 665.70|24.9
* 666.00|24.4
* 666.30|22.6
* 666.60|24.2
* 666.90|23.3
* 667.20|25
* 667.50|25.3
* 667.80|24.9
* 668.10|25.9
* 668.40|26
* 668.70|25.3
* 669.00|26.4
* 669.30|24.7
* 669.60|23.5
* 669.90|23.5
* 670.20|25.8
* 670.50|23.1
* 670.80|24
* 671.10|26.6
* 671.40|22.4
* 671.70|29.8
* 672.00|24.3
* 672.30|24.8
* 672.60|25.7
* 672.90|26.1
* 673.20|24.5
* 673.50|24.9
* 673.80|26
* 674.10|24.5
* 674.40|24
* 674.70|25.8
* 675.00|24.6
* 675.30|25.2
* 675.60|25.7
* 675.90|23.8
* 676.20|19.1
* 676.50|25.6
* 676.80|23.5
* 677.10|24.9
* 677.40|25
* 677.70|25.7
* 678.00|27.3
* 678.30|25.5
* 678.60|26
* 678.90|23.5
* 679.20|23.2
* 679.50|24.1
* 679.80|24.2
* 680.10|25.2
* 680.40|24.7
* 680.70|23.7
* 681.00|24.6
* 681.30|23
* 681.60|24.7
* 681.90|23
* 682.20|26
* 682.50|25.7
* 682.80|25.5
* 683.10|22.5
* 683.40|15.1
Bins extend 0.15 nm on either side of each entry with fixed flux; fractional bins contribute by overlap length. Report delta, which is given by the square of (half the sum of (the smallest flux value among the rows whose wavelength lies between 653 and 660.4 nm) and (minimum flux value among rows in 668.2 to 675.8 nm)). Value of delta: 509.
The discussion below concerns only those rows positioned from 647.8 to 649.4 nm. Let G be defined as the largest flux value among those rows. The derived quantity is 27.1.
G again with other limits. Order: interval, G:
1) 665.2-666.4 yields 24.9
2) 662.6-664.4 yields 32.2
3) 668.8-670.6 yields 26.4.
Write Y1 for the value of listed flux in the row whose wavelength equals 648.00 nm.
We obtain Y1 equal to 25.1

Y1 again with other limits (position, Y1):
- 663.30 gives 24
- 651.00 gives 24.9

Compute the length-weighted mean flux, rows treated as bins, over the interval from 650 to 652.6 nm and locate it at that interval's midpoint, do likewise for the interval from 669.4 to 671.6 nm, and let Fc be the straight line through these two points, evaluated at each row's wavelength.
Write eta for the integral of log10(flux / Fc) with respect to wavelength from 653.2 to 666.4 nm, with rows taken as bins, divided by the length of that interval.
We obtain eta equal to 0.0026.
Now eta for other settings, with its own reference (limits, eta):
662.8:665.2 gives 0.0031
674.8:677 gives 0.0002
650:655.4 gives 0.0013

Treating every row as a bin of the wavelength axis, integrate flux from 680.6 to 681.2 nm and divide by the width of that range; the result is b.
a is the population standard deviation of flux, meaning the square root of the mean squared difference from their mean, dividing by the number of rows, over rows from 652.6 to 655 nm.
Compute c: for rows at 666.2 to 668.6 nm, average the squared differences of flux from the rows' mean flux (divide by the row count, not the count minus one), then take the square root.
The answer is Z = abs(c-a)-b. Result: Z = -24.0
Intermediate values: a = 1.03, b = 24.1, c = 1.13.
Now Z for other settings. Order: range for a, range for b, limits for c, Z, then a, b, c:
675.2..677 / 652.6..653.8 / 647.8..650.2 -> -24.8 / 2.27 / 25.6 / 1.40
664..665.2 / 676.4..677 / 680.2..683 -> -24.4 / 1.10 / 24.5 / 1.05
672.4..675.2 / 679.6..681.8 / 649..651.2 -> -24.0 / 0.74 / 24.3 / 1.04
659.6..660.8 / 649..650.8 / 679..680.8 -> -24.2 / 1.00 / 24.5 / 0.65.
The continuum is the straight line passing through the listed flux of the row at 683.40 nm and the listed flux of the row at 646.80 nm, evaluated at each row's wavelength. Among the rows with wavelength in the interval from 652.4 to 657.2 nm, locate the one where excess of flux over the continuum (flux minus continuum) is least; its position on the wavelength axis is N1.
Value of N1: 655.80 nm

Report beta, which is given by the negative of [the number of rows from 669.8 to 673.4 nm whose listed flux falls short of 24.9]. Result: -7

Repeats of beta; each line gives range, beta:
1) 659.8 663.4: -5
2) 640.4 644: -4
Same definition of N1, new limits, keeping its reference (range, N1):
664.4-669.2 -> 664.50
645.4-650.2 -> 649.50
